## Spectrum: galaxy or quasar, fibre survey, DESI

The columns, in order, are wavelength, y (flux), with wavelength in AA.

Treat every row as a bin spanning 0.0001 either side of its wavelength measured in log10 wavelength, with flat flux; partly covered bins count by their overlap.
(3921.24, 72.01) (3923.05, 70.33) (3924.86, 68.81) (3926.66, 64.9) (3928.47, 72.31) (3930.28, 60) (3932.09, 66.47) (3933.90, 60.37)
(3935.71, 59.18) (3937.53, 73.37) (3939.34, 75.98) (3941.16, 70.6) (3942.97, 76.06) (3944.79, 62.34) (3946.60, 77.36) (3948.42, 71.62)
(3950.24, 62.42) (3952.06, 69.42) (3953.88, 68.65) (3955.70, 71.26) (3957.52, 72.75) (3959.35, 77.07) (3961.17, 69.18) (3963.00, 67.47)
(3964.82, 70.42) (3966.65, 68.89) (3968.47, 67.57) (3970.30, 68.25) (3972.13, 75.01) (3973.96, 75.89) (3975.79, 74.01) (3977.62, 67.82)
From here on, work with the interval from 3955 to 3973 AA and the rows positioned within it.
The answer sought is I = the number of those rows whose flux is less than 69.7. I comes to 5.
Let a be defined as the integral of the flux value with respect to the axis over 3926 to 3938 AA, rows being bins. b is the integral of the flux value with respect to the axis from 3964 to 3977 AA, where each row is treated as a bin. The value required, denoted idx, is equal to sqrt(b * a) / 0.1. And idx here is 8501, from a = 779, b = 928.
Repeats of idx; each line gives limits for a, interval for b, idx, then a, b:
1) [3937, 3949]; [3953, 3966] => 8956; 870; 922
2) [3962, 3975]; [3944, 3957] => 9083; 917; 900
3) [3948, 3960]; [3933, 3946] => 8664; 843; 891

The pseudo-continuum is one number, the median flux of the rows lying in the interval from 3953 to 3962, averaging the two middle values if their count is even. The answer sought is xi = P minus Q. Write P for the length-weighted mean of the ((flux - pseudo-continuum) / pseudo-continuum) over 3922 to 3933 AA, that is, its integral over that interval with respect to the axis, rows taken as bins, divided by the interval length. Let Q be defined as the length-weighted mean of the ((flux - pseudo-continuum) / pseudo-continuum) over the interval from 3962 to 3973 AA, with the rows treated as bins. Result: -0.033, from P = -0.06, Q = -0.024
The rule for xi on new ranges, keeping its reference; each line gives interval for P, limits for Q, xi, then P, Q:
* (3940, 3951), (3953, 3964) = -0.011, -0.01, -0.003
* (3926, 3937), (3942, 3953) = -0.080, -0.10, -0.020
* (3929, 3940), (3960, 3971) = -0.041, -0.08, -0.034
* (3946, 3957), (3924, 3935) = 0.065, -0.02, -0.083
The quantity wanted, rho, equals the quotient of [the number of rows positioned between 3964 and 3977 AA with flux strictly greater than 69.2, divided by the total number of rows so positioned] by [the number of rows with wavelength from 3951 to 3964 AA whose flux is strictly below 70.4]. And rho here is 0.143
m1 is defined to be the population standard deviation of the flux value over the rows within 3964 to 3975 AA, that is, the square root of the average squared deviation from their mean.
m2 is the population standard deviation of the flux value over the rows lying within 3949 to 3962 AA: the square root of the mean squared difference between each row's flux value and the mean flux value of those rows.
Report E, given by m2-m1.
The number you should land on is 0.9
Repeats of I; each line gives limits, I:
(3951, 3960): 2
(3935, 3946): 2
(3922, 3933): 4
